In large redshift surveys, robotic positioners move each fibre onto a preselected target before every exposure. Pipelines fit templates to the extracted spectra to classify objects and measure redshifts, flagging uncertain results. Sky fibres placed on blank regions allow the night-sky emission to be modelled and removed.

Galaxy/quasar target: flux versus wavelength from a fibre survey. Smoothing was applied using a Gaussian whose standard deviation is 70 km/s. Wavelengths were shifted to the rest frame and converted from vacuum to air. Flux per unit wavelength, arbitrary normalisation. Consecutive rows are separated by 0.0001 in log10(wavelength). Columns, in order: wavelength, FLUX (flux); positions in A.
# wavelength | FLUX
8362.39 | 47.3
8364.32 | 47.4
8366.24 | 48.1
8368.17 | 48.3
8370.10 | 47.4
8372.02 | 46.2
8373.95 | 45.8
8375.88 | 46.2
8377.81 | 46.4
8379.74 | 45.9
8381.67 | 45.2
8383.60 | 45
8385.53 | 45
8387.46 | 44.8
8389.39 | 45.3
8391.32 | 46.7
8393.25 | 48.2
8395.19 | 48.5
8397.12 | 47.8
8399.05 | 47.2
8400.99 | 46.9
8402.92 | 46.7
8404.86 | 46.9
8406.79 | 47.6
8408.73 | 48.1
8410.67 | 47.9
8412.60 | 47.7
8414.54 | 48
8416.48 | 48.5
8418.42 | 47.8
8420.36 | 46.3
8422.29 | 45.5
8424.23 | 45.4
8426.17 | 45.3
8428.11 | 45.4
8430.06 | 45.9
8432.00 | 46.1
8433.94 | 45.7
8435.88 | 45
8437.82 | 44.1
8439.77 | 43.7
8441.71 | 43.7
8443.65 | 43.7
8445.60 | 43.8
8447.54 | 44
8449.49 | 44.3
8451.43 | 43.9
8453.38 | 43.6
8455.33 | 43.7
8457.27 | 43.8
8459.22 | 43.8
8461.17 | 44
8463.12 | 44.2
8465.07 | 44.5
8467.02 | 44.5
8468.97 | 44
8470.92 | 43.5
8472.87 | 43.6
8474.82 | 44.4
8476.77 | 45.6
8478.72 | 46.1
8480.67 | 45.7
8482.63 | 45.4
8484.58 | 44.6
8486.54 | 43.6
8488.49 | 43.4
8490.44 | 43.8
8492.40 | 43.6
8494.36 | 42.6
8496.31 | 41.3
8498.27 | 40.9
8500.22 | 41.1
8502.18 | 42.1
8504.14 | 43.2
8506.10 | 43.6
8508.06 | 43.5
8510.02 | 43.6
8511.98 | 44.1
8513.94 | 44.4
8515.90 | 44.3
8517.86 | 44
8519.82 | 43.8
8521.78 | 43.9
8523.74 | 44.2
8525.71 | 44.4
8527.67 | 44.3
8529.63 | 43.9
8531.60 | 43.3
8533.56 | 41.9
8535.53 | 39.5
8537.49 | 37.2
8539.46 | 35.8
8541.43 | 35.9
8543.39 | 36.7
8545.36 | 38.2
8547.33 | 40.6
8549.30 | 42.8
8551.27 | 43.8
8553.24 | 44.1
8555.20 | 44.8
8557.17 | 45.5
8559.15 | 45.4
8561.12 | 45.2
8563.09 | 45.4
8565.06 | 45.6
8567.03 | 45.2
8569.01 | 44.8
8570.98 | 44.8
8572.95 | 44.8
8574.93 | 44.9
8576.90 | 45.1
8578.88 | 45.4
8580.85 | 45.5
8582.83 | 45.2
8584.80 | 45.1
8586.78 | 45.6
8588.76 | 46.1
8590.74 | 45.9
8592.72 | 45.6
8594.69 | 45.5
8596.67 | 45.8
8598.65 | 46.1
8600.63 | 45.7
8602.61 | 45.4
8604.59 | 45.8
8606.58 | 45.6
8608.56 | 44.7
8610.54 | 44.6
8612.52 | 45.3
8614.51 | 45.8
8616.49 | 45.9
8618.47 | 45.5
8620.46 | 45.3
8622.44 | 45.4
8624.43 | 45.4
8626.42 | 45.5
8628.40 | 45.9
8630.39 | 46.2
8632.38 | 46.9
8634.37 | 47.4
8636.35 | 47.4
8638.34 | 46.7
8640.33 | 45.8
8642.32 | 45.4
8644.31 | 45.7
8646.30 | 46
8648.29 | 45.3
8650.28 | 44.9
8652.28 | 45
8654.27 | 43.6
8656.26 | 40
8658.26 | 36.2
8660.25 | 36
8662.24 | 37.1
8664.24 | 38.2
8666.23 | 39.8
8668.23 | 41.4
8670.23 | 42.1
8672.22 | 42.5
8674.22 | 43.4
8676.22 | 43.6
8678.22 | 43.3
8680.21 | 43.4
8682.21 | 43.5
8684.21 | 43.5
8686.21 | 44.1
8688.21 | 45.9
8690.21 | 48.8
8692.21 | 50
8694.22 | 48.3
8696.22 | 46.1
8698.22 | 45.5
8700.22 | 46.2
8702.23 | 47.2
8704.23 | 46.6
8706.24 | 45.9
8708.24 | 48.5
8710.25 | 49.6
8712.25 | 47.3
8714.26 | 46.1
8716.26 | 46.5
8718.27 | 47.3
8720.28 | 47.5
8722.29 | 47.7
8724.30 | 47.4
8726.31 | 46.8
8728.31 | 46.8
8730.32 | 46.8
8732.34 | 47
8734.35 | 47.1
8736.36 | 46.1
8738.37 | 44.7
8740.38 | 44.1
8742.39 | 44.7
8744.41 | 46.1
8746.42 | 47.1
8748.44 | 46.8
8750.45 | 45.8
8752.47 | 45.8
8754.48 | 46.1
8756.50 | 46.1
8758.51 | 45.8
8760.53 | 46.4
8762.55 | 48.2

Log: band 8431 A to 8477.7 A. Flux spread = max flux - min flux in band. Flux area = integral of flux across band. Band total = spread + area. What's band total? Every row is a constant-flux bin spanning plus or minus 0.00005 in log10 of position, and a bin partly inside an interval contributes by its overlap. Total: 2068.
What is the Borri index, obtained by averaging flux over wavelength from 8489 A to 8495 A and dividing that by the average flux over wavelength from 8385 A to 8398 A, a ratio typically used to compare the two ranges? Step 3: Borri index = 0.93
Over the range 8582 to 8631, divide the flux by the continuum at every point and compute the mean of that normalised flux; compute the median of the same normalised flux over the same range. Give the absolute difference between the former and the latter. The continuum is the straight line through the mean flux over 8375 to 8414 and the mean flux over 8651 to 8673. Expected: 0.001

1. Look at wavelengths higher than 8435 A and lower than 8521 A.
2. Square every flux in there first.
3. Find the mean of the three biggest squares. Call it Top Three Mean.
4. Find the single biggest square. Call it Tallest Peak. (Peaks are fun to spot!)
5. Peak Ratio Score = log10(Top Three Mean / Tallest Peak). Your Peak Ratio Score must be -0.0057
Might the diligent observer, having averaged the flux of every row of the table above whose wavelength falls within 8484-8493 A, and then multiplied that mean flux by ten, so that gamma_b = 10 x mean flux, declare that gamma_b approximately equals 438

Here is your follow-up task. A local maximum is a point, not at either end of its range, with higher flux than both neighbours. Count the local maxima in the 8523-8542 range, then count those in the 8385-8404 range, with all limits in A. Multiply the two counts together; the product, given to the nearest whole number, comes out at 1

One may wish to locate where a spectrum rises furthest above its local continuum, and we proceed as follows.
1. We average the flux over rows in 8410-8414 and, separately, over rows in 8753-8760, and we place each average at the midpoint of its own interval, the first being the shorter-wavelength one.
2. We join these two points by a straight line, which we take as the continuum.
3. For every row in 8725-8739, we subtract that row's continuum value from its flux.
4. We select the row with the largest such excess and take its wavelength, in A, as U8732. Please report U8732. 8734.35 A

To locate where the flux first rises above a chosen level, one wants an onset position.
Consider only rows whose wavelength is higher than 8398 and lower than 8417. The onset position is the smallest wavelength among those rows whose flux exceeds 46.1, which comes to 8399.05 A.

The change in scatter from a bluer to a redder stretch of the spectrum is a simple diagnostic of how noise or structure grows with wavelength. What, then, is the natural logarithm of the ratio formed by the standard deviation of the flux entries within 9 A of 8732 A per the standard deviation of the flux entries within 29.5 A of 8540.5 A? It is -1.0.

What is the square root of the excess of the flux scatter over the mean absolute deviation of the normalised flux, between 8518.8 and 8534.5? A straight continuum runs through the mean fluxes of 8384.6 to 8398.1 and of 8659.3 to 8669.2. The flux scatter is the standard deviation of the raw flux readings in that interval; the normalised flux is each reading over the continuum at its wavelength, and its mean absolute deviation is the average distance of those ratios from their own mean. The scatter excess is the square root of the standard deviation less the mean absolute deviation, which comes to 0.9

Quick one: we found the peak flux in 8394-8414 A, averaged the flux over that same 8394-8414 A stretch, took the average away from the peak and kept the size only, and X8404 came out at 1.0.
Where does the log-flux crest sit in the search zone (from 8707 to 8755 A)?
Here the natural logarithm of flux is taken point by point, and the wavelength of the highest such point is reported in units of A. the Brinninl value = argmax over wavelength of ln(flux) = 8710.25 A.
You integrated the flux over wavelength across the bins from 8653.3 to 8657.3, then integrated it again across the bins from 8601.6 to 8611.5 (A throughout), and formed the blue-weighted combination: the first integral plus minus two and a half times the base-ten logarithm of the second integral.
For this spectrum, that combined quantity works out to 160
